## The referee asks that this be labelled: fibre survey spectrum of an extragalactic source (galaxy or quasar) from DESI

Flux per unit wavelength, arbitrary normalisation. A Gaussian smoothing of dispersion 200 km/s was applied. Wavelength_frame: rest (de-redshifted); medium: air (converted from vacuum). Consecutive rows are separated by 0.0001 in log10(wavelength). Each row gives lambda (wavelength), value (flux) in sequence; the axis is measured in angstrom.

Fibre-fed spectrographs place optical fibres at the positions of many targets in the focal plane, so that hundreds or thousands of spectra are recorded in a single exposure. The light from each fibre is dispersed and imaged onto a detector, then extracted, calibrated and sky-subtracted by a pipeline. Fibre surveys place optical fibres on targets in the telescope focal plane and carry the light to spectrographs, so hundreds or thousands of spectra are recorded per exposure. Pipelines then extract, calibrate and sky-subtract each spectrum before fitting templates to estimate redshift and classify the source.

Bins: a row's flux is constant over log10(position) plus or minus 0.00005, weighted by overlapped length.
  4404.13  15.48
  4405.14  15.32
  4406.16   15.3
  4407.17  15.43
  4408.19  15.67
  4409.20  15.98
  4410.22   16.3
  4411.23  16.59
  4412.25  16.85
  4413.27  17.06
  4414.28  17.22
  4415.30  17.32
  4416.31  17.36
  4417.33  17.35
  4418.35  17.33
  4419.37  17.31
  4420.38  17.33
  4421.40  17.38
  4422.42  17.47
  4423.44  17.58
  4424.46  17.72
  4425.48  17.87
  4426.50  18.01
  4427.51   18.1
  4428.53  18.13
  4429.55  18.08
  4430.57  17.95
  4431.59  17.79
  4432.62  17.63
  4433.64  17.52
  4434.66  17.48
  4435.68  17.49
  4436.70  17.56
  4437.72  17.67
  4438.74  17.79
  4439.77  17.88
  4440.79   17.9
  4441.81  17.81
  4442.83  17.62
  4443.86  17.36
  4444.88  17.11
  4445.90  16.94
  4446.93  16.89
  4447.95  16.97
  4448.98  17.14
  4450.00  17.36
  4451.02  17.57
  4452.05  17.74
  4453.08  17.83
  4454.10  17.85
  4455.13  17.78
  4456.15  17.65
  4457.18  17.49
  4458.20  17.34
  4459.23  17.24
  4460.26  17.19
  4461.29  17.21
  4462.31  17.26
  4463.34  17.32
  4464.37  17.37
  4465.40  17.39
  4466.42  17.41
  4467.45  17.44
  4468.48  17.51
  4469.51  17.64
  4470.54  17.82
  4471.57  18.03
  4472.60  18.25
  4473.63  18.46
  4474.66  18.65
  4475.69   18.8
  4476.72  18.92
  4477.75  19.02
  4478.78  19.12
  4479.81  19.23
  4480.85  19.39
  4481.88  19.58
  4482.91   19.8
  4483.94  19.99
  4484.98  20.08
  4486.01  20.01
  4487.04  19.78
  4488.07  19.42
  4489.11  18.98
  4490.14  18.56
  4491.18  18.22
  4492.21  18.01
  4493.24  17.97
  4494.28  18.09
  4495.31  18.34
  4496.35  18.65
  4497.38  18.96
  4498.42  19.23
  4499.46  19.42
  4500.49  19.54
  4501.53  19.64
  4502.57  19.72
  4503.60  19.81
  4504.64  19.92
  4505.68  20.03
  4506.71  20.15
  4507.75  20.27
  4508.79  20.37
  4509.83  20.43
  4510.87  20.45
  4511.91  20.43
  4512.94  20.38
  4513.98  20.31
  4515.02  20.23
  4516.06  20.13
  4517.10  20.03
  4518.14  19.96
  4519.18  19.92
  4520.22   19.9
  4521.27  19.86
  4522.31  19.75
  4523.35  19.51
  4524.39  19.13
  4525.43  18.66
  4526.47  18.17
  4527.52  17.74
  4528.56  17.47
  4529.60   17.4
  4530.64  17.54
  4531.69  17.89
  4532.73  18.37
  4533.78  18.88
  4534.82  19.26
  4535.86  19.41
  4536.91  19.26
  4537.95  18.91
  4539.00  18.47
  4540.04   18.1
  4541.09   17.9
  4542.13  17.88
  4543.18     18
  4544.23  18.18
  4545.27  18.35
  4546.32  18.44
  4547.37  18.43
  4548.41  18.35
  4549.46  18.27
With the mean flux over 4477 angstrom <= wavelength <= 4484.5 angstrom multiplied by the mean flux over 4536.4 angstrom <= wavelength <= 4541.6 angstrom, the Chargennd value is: 360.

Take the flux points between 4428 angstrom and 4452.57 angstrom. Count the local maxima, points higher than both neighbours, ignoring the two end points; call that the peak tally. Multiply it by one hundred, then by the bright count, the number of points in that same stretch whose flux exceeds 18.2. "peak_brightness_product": 0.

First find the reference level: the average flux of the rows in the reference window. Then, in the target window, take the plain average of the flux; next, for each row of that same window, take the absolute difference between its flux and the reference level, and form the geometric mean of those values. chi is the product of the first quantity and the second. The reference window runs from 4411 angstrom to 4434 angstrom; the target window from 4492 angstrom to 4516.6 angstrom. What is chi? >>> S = 36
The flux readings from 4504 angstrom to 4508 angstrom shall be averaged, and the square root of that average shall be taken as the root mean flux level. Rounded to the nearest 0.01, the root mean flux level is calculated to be 4.48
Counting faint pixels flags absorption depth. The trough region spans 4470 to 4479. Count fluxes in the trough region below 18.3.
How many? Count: 3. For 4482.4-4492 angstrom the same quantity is 1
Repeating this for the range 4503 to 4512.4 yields 0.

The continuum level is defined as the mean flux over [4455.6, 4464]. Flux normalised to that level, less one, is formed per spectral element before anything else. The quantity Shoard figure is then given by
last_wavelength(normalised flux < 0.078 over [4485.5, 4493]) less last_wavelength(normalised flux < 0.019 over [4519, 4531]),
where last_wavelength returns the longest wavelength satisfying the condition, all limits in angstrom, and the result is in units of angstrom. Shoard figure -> -38.4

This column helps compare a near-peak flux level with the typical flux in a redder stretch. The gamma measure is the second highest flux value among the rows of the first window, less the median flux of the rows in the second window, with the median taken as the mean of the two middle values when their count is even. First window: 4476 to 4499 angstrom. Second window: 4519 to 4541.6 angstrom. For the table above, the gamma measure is 1.2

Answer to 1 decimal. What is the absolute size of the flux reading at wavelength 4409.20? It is 16.0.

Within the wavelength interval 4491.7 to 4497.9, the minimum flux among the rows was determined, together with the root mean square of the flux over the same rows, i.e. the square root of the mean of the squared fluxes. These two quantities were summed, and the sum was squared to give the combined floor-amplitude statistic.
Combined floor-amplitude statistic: 1318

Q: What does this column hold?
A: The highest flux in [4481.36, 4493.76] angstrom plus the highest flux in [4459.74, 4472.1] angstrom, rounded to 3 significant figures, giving 38.1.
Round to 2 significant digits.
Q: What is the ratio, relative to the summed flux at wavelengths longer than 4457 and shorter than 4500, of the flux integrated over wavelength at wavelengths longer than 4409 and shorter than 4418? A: 0.20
